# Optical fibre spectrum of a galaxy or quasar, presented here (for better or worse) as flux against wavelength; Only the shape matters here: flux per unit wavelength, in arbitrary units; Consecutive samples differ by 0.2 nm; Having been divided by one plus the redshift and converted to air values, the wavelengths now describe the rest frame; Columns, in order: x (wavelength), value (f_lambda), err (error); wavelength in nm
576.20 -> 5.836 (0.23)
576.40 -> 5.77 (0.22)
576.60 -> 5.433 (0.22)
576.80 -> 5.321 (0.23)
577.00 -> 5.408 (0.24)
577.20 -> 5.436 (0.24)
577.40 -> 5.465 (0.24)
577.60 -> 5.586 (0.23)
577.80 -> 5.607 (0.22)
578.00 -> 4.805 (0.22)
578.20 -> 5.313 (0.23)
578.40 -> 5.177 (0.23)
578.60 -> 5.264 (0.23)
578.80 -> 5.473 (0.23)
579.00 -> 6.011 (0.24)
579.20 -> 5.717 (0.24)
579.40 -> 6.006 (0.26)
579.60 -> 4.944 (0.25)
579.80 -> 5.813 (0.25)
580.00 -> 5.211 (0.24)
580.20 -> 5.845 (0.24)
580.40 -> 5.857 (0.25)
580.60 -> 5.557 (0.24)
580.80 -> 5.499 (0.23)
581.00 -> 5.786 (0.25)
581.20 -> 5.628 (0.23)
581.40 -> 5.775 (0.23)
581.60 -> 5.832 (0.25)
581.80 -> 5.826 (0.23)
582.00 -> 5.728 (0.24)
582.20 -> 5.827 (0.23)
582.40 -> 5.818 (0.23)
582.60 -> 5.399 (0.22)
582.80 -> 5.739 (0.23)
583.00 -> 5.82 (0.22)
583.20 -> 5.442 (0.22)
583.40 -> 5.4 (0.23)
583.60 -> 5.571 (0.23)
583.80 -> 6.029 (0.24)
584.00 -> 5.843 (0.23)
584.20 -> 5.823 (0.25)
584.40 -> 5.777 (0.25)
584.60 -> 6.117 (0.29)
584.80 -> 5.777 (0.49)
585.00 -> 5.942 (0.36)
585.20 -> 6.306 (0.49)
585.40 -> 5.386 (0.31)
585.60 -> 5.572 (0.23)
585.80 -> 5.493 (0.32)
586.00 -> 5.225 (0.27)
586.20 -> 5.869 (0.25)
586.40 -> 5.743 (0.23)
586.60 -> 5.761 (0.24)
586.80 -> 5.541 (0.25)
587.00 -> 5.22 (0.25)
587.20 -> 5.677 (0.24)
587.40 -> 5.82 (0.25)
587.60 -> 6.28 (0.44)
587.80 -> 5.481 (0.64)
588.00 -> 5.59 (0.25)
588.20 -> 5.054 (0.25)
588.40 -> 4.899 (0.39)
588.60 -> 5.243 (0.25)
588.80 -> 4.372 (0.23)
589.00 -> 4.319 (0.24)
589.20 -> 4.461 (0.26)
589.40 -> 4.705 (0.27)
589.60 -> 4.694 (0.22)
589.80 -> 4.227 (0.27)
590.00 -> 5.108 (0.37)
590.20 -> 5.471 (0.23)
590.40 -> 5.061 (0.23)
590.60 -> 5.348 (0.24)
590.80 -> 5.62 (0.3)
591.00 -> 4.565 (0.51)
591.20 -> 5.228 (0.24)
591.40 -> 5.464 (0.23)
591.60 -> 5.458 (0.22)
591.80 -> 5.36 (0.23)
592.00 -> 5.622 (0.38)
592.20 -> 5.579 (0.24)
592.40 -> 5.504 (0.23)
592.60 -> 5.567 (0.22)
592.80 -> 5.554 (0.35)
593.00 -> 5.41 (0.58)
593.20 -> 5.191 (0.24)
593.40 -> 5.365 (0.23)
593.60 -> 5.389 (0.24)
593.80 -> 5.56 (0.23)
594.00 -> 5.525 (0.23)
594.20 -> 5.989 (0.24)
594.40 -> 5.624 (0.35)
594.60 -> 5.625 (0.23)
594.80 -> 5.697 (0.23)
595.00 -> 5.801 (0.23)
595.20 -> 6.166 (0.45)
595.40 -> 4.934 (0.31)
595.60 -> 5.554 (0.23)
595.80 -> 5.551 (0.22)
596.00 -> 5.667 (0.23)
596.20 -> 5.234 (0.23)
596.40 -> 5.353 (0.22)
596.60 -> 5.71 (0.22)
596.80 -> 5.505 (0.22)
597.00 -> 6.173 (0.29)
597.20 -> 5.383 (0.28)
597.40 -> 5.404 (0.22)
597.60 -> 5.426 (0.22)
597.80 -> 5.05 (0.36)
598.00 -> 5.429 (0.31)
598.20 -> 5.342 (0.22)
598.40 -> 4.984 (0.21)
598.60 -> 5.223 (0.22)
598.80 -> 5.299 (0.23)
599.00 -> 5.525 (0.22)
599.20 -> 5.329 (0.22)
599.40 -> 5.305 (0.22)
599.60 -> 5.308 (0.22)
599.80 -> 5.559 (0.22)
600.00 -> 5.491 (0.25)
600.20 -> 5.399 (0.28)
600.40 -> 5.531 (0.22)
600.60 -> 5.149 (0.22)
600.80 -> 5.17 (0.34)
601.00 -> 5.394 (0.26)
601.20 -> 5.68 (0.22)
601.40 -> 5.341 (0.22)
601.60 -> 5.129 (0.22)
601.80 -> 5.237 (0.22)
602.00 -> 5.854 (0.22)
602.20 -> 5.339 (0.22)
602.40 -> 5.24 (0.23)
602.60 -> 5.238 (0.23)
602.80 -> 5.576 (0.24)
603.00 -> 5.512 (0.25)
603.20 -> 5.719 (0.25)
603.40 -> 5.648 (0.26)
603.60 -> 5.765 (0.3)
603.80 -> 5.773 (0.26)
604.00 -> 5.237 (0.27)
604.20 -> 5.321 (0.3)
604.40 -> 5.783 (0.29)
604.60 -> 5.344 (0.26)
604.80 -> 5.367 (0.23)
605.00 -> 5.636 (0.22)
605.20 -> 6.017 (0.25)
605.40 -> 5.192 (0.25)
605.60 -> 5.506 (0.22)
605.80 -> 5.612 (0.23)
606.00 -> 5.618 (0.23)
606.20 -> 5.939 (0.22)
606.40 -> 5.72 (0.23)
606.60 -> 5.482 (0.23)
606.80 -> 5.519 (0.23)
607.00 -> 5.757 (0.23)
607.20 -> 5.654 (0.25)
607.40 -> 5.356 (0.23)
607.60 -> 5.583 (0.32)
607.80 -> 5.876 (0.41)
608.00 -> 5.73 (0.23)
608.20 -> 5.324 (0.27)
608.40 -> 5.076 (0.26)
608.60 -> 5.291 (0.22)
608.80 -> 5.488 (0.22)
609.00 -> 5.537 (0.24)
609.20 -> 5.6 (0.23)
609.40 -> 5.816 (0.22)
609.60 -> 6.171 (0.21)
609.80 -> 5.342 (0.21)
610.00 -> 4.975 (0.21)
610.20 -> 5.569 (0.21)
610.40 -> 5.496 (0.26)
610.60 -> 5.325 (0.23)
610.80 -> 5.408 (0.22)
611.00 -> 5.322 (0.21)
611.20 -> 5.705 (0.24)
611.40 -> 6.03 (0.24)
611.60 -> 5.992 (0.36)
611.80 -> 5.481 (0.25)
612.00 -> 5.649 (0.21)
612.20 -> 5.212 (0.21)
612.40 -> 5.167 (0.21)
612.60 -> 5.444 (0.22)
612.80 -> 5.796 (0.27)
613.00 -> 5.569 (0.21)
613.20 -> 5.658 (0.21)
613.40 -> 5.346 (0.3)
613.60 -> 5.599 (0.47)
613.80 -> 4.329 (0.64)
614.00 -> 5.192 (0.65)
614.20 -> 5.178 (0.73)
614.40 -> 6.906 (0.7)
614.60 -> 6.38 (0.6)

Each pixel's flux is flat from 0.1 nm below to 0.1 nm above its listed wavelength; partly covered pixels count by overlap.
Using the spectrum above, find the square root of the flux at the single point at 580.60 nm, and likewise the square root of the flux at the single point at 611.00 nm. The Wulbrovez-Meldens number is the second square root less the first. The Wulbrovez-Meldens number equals -0.05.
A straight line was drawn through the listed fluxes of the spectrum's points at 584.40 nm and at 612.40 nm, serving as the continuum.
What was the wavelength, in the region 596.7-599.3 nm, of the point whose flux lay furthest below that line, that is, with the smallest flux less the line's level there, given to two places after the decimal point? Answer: 598.40 nm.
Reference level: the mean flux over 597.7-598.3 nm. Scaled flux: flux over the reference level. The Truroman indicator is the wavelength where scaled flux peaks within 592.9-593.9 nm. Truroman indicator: 593.80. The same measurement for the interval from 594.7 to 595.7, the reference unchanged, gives 595.20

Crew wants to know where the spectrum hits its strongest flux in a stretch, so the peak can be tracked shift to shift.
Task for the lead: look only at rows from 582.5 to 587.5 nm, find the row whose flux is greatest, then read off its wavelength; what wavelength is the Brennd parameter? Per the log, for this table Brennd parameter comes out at 585.20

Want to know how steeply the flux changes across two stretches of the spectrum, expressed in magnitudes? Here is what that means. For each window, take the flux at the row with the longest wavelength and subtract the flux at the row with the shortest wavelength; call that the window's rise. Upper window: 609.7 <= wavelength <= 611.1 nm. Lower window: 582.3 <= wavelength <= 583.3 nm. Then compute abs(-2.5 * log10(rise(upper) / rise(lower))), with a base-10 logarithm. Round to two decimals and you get 3.19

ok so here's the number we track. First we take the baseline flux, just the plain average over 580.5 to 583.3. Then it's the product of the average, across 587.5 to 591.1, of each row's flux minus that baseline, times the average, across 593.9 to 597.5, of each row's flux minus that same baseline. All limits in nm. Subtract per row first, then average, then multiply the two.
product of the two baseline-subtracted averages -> 0.057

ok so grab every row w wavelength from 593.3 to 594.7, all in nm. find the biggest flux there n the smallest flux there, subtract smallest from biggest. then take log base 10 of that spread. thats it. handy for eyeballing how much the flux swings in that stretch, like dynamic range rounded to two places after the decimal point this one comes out -0.20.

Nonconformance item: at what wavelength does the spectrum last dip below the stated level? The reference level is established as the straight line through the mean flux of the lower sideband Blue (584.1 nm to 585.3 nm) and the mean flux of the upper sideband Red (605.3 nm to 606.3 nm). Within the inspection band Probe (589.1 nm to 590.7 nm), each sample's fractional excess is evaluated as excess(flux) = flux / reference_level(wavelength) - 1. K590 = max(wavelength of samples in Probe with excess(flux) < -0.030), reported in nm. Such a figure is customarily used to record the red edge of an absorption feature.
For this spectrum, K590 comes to 590.60 nm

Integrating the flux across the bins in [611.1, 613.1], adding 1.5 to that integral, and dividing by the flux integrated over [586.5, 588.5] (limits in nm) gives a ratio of 1.15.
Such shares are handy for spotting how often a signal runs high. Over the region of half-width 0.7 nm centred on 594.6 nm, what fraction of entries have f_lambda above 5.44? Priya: 1.0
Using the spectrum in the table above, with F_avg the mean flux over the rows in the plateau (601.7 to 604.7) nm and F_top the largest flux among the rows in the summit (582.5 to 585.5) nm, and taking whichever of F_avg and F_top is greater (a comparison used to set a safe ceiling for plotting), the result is 6.31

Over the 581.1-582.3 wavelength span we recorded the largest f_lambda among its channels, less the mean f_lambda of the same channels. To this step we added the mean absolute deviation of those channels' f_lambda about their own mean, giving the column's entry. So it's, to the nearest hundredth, 0.12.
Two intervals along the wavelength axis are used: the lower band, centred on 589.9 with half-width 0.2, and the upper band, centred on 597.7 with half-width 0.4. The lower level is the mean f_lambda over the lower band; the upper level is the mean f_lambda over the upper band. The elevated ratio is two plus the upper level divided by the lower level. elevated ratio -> 3.14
